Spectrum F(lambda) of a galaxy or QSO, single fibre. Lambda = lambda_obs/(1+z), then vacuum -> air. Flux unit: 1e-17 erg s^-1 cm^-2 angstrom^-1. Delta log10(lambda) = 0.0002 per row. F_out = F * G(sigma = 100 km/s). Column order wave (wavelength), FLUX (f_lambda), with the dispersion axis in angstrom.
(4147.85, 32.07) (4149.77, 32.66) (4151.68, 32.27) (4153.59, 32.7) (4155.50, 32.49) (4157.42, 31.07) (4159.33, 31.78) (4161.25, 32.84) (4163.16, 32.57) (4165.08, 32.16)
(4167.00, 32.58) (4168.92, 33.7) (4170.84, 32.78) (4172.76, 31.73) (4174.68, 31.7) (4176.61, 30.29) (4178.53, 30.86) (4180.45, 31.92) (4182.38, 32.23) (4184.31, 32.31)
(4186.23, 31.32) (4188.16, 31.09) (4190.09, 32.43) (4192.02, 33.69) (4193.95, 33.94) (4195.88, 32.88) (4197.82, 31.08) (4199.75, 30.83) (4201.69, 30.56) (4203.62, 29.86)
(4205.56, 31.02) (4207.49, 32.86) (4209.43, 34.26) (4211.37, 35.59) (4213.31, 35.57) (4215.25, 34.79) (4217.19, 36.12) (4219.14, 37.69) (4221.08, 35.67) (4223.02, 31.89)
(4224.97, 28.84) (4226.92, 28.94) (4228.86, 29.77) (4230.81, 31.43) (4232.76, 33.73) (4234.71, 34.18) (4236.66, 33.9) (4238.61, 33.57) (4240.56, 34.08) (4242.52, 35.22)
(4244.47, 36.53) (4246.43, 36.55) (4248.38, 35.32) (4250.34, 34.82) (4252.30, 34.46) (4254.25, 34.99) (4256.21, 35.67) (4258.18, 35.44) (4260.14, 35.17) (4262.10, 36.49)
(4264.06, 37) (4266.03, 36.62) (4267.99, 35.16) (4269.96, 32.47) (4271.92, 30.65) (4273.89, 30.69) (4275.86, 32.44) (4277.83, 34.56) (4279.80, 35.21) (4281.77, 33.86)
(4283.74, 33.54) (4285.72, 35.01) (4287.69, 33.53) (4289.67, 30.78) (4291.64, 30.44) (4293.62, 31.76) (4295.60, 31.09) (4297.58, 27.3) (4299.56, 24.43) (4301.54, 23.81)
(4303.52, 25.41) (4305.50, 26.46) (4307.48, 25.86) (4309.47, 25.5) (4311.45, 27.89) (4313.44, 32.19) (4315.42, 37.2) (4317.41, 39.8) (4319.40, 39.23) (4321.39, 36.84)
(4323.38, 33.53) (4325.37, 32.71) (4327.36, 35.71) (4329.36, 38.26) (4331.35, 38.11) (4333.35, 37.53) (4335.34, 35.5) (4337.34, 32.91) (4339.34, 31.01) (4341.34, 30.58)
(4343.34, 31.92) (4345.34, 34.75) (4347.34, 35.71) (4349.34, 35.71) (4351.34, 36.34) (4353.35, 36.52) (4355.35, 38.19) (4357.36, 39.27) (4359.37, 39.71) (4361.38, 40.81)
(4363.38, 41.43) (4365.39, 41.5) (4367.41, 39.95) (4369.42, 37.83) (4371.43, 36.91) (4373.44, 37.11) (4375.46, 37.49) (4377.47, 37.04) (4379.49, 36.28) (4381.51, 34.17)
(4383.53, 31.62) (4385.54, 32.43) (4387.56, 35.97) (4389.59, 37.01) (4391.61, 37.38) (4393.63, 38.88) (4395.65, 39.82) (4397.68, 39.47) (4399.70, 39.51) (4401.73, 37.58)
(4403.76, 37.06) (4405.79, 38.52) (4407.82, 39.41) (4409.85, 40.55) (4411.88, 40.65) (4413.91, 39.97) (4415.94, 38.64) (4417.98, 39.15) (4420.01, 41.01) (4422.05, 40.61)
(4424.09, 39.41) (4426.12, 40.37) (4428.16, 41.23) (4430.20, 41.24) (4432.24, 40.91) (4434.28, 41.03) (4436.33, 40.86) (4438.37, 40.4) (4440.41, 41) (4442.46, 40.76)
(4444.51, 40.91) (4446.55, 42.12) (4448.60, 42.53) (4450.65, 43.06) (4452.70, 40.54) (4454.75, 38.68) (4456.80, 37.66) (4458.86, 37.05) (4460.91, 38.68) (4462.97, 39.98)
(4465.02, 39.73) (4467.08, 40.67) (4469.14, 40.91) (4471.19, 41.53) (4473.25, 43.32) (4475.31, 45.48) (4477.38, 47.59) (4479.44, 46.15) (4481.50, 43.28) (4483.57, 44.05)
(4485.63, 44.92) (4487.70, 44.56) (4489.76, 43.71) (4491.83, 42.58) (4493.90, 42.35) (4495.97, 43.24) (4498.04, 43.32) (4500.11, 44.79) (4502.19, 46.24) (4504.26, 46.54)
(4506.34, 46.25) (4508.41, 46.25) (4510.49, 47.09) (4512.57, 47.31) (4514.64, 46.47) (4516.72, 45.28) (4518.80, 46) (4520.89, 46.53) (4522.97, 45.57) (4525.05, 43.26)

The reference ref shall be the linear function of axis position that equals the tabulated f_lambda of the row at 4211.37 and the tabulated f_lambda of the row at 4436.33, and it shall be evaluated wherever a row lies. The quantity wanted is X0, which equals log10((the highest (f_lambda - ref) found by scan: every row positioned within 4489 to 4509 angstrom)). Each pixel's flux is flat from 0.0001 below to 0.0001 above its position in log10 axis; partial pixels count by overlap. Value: 0.61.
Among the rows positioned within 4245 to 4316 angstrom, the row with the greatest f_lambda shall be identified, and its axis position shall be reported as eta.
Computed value 4315.42 angstrom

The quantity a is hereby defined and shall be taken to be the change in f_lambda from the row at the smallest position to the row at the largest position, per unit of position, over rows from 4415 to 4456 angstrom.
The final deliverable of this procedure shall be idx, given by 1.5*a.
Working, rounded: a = 0.00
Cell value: 0.00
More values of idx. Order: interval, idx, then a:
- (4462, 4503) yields 0.24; 0.16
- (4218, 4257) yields -0.08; -0.05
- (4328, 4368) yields 0.07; 0.04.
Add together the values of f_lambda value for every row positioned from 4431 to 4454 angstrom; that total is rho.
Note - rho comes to 454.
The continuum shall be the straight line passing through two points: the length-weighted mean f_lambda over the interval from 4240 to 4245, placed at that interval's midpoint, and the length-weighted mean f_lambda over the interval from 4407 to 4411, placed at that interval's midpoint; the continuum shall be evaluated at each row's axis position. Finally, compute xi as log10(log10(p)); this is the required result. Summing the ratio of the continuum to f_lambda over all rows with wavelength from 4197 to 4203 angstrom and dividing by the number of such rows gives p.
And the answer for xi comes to -1.37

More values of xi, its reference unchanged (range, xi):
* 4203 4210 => -1.52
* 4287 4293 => -1.19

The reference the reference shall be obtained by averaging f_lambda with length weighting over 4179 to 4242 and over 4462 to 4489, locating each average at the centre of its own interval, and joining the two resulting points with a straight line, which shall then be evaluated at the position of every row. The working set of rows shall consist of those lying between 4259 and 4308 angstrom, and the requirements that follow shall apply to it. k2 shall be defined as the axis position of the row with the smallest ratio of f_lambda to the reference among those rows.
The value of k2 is 4301.54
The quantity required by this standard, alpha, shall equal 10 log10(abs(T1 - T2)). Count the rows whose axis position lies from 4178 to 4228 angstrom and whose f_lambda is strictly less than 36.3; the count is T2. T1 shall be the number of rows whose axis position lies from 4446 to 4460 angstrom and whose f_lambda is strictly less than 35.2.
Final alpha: 14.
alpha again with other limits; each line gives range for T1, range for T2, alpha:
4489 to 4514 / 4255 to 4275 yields 8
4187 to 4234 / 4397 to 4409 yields 13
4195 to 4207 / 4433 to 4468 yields 8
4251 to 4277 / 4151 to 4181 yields 9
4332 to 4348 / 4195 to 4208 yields 3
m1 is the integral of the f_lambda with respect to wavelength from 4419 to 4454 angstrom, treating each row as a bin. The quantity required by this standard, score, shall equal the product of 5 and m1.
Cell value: 7182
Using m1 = 1436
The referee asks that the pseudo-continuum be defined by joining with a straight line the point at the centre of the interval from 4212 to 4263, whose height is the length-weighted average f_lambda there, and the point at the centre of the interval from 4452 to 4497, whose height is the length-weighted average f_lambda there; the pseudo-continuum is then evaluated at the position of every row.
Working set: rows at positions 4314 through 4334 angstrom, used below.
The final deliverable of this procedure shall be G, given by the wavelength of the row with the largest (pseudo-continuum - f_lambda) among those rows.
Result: 4325.37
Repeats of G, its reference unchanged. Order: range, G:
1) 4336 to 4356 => 4341.34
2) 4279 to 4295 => 4291.64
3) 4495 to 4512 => 4495.97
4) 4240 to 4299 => 4297.58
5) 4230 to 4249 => 4230.81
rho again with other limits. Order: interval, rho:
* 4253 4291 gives 649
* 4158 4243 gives 1436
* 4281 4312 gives 467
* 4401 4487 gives 1719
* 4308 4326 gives 305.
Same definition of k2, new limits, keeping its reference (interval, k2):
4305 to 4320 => 4309.47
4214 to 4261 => 4224.97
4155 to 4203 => 4201.69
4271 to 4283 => 4273.89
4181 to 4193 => 4188.16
